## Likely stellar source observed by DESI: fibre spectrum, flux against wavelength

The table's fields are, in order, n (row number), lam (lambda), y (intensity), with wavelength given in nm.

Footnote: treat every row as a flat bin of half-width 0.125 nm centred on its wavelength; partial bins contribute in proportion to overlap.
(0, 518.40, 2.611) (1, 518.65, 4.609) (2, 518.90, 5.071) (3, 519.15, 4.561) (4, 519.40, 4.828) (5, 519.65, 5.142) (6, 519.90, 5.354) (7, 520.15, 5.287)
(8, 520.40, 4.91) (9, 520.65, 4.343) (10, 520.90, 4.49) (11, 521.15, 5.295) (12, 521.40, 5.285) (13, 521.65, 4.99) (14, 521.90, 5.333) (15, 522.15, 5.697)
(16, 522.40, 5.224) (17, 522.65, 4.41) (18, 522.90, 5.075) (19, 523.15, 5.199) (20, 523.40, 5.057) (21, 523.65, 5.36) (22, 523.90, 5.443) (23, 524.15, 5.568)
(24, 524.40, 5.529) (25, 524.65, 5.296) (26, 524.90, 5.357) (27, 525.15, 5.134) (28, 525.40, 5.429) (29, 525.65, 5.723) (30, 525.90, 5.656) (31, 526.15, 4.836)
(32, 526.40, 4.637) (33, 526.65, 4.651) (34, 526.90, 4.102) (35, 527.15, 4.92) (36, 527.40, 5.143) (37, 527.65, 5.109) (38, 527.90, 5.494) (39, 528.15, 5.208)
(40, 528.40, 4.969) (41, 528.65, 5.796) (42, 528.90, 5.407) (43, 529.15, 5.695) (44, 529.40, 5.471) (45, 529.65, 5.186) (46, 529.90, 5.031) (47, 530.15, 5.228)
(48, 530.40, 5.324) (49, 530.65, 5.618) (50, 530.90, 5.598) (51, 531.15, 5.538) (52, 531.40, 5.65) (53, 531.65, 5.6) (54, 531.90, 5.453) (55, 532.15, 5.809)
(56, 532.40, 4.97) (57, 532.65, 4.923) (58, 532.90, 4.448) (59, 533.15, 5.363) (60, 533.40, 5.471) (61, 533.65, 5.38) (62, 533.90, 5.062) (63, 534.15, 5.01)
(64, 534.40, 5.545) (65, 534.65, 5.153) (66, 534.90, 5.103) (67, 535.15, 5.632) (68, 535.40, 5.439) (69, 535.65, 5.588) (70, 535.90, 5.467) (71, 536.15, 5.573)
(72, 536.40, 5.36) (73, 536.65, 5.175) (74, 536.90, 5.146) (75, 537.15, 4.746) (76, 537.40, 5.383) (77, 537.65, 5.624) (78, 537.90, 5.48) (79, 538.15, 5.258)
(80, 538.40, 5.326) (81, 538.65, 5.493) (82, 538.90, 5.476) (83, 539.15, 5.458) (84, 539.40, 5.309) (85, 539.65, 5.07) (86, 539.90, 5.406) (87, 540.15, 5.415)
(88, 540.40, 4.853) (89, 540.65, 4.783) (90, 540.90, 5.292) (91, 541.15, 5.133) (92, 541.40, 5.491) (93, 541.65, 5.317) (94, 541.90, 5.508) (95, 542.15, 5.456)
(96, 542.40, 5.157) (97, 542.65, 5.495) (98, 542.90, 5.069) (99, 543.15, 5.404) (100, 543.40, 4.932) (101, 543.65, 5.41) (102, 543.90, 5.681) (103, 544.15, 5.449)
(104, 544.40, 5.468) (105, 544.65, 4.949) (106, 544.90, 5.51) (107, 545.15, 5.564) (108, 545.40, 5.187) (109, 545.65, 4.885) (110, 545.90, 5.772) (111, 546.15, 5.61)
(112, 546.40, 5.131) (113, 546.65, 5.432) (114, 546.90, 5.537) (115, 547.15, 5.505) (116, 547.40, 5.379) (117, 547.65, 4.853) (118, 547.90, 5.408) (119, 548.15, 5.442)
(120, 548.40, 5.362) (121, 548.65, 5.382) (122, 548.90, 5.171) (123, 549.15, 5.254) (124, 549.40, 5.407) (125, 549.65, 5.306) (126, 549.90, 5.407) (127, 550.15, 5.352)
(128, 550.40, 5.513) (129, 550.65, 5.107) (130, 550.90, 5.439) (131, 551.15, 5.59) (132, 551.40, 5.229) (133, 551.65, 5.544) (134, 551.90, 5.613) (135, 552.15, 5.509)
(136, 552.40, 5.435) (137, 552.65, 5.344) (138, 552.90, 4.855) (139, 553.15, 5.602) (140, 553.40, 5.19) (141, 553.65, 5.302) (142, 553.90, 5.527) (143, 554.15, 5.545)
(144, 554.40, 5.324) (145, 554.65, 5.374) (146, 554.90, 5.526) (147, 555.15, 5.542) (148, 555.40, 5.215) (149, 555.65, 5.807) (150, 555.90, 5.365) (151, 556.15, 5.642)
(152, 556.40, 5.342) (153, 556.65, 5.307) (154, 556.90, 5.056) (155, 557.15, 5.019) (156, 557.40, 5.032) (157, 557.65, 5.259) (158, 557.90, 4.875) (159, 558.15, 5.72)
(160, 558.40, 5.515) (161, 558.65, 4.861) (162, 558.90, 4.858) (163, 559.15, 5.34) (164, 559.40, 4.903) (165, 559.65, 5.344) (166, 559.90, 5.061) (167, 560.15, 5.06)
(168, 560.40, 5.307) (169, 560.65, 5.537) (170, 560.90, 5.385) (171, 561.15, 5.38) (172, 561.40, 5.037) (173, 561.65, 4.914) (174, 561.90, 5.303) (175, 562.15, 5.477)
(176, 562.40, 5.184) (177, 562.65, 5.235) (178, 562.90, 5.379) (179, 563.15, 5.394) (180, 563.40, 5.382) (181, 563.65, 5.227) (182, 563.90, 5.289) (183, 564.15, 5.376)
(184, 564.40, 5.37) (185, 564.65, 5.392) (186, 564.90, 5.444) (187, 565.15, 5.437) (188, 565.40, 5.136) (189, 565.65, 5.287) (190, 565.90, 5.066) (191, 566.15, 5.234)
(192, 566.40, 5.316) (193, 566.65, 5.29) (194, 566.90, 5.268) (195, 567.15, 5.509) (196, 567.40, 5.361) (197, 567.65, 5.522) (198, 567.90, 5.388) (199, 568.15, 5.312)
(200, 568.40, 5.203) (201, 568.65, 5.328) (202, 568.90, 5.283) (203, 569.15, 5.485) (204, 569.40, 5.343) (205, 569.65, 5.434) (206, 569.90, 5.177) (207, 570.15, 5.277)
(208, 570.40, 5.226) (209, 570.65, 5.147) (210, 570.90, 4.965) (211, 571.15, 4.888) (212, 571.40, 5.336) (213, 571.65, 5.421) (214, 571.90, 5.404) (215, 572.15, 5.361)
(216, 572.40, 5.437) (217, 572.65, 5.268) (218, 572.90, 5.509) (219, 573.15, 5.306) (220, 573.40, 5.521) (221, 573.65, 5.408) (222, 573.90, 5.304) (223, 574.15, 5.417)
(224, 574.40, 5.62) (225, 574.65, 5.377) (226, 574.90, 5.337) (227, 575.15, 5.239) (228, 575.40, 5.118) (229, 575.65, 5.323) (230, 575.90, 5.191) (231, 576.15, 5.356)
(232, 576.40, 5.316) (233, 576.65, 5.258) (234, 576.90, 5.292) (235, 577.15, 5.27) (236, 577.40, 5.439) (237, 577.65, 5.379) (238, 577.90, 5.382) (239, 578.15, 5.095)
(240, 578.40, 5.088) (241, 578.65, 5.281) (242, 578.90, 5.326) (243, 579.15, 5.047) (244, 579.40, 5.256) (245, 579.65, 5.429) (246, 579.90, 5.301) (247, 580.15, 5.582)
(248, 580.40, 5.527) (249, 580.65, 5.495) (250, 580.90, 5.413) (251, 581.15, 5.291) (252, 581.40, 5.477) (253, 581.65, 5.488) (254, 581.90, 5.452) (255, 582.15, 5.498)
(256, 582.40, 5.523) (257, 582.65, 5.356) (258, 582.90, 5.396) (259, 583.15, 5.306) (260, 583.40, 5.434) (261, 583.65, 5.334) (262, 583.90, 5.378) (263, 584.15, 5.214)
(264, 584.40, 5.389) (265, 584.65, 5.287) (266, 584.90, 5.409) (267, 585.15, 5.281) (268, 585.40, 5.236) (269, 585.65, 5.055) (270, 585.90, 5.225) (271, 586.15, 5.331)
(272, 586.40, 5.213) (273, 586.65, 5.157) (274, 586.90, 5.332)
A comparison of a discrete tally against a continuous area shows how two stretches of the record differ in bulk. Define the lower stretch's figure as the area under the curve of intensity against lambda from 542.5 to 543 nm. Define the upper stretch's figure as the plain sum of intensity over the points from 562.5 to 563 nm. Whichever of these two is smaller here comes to 2.64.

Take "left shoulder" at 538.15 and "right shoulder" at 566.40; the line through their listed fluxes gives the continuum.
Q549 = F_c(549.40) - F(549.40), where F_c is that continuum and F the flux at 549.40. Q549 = -0.13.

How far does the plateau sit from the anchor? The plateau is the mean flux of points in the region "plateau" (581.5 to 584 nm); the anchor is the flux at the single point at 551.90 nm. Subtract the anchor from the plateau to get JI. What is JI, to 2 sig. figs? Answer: -0.20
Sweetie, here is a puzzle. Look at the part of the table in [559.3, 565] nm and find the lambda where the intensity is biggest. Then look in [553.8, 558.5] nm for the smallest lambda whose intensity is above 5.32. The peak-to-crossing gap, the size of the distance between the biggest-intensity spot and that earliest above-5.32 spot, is 6.75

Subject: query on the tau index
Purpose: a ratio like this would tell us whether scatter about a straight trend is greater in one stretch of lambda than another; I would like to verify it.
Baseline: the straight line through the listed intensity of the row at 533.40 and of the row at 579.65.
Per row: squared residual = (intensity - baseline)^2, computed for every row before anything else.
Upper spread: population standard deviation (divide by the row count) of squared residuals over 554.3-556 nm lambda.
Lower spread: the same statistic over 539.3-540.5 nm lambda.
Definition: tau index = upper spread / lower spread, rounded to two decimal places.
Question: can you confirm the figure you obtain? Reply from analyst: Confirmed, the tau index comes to 0.29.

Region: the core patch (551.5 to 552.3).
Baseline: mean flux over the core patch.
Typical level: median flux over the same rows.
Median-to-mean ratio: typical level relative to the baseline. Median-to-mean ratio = 1.00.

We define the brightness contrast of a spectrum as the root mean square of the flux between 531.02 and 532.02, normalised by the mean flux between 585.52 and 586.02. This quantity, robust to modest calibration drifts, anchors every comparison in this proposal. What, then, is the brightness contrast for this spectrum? 1.08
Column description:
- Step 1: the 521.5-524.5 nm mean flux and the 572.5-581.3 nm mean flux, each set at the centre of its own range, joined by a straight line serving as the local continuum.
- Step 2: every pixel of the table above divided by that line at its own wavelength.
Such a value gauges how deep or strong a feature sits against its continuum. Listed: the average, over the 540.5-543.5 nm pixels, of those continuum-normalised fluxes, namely 1.00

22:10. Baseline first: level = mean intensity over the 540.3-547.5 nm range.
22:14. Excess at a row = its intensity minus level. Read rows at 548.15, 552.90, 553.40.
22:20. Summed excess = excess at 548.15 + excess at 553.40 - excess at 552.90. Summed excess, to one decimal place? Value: 0.5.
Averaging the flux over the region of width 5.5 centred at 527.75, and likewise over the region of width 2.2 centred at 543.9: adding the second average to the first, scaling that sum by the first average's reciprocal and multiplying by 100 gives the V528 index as 202.5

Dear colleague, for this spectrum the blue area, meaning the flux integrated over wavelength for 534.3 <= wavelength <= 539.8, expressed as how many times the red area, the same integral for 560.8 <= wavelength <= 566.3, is 1.01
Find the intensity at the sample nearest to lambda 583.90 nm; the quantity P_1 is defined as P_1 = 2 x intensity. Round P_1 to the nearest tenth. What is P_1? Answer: 10.8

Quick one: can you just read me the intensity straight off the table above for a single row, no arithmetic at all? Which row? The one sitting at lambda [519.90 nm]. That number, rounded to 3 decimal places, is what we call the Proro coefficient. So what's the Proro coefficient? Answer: 5.354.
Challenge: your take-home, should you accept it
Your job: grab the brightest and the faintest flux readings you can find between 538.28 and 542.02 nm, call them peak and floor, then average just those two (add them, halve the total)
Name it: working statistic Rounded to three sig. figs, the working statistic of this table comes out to 5.15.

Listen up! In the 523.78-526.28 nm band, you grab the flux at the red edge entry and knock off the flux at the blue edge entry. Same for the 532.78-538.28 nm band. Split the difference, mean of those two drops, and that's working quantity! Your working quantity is 0.1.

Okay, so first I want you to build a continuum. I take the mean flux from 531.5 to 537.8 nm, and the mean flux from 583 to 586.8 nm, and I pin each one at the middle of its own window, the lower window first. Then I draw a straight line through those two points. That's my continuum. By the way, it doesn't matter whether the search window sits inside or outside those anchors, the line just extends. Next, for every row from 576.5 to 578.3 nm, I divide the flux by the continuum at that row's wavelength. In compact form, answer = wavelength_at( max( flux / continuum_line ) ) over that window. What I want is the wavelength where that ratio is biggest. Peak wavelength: 577.40 nm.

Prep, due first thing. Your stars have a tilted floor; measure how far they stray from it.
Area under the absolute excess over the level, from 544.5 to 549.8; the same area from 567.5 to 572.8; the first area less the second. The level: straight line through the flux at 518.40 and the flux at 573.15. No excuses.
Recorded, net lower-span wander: 5.9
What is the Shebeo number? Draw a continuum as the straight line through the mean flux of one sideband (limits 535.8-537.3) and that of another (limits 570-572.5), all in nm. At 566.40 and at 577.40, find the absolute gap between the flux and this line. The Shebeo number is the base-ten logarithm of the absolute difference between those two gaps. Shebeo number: -0.91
